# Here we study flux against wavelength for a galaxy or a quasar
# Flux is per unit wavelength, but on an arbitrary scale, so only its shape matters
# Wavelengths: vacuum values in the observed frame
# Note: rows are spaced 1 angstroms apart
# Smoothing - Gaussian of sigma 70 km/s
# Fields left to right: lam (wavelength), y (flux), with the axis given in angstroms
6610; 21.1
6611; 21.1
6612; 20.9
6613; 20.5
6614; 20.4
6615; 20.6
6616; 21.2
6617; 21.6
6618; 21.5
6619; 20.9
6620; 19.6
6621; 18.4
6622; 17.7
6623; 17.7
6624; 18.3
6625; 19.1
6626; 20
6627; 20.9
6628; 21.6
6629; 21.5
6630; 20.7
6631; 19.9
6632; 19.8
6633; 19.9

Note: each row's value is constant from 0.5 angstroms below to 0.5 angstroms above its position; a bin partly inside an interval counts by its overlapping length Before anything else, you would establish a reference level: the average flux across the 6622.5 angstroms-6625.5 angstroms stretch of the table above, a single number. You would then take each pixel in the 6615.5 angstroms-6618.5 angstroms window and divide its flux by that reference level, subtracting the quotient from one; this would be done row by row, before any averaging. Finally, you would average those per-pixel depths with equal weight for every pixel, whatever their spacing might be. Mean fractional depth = -0.17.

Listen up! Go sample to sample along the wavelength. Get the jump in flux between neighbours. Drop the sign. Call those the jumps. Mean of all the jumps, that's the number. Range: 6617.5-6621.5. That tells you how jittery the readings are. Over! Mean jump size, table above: 1.0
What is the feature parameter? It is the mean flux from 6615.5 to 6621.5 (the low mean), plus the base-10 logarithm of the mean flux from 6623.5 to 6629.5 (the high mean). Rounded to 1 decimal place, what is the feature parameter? 21.8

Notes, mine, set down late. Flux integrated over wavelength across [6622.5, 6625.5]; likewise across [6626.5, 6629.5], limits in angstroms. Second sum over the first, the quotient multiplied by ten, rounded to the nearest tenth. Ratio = 11.6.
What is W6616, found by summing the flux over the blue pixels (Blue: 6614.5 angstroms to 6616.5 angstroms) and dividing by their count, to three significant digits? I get 20.9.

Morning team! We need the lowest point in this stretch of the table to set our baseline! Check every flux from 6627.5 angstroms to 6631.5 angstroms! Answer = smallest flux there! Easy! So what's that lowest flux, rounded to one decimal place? 19.9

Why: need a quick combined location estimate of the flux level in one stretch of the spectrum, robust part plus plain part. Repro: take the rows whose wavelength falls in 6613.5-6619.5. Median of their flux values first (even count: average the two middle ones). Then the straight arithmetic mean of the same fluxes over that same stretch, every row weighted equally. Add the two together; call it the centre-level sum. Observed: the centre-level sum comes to 42.1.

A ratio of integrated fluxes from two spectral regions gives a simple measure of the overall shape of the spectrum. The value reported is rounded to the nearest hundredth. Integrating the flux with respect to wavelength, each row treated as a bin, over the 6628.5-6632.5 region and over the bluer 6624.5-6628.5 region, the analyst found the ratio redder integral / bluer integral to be 1.00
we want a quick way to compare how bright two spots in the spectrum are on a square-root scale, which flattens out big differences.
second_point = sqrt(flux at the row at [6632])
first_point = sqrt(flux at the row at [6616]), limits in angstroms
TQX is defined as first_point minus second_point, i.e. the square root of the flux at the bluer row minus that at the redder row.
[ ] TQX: 0.15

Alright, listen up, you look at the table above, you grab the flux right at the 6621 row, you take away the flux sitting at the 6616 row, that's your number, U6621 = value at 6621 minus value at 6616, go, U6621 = -2.8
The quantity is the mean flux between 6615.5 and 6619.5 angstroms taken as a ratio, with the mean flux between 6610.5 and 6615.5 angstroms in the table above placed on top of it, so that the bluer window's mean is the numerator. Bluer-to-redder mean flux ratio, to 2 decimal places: 0.97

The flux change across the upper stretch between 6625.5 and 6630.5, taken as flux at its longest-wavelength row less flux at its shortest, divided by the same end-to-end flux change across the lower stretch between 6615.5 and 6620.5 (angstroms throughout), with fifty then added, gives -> 49.6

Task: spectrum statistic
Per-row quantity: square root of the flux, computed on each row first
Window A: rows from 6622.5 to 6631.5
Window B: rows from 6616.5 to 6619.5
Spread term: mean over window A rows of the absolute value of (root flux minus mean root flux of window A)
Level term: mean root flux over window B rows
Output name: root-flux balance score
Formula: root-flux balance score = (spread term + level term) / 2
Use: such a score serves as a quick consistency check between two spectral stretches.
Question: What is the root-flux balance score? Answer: 2.37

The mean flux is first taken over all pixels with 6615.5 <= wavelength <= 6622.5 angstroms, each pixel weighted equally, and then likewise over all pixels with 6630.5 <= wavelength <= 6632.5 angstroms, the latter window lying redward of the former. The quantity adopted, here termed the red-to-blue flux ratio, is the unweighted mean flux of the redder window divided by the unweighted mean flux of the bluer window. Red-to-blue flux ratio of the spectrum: 0.99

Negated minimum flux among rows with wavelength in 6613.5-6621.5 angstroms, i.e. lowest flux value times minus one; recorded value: -18.4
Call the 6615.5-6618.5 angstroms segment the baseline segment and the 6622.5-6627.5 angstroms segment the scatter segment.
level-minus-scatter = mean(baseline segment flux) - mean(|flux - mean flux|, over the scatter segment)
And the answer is 20.43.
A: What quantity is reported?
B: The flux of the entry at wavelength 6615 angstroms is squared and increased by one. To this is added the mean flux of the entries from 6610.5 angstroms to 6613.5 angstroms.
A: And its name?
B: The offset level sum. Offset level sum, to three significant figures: 446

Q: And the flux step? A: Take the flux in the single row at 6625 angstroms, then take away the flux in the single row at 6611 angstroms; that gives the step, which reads -2.0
